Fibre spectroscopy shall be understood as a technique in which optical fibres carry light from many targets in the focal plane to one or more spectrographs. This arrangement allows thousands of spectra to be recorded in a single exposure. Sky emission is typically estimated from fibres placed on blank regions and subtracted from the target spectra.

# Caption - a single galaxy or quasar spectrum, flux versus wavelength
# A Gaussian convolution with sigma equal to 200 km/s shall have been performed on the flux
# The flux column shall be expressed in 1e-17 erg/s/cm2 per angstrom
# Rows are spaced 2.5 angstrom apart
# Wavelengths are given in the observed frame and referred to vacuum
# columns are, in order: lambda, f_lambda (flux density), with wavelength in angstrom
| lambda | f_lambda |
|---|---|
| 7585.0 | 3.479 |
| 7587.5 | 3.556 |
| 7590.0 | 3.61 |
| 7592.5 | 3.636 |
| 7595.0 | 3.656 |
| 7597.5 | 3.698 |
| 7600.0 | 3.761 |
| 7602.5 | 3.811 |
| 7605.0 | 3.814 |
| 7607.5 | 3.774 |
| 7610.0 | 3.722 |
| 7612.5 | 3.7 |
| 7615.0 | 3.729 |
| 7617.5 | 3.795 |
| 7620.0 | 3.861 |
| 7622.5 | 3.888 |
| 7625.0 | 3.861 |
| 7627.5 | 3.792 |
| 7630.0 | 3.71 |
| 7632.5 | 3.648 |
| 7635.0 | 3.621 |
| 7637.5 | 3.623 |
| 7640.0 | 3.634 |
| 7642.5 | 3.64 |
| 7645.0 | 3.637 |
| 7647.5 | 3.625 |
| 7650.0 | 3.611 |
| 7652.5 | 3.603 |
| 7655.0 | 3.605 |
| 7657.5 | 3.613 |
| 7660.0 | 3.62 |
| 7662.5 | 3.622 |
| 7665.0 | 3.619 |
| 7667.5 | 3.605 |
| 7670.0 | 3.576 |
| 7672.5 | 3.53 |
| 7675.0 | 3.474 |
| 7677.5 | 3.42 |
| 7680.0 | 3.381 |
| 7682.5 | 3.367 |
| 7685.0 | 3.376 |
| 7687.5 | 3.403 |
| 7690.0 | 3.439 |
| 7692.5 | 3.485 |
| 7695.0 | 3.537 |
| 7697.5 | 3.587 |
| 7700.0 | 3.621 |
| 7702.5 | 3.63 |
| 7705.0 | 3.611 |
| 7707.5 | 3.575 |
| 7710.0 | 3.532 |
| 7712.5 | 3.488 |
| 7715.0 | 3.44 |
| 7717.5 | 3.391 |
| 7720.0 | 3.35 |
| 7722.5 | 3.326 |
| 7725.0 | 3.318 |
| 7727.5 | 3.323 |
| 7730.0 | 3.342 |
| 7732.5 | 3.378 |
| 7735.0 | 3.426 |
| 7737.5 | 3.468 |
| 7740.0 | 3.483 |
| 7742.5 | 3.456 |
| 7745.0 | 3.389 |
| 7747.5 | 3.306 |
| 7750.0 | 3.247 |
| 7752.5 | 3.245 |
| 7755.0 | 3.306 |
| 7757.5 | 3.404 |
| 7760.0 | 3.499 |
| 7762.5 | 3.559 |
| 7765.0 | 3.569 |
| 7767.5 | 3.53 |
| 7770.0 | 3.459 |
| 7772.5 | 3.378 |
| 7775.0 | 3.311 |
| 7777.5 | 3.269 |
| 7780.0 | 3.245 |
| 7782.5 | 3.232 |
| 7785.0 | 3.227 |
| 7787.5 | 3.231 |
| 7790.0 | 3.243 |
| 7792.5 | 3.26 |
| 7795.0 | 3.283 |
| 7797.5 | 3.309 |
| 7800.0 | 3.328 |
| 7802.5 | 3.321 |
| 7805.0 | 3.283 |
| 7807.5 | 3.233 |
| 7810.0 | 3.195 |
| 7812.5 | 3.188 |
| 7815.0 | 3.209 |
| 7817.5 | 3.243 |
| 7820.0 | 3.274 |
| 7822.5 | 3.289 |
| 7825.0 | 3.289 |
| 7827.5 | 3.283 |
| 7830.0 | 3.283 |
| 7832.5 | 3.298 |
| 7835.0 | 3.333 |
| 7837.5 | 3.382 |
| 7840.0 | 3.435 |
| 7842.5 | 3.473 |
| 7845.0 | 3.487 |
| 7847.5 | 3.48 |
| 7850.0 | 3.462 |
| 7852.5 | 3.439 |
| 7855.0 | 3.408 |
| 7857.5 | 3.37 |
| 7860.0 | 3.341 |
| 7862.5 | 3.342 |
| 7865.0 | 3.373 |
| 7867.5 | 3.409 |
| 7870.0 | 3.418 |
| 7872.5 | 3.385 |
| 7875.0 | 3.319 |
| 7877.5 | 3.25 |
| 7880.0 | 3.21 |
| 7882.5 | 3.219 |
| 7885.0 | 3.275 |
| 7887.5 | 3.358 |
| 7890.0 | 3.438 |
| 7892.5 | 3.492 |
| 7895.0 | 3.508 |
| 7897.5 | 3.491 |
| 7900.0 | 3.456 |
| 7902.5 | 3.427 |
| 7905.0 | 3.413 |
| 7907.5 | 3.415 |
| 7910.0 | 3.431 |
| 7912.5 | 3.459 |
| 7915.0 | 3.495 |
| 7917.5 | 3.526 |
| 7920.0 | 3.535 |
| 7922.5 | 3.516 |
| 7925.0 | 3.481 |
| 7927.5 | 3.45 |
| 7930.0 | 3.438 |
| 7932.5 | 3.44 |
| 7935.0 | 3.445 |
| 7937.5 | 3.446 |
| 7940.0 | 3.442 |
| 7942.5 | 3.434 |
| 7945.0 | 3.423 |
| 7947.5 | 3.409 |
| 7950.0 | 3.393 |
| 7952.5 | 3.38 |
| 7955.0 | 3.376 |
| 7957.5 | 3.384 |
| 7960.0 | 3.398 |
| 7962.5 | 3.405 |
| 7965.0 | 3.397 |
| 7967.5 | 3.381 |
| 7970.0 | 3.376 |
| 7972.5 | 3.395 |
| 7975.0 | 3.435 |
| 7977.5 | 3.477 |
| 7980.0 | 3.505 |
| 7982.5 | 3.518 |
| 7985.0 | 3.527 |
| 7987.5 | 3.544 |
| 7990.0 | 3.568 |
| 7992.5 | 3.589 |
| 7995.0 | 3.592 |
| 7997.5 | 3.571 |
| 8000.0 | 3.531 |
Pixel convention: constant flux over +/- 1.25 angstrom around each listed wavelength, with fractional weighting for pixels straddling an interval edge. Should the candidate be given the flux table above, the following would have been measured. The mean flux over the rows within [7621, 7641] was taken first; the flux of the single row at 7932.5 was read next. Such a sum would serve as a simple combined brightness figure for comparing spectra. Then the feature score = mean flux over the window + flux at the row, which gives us 7.2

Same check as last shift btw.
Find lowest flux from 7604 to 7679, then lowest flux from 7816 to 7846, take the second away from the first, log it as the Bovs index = 0.18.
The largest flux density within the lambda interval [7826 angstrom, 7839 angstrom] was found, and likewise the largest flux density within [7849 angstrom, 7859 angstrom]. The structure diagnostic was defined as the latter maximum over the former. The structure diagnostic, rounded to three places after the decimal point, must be 1.024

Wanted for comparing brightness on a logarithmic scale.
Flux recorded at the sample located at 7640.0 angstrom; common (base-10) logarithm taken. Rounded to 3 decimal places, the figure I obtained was 0.560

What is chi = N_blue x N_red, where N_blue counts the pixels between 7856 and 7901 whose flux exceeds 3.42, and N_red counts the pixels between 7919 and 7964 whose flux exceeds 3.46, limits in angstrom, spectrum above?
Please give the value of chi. 15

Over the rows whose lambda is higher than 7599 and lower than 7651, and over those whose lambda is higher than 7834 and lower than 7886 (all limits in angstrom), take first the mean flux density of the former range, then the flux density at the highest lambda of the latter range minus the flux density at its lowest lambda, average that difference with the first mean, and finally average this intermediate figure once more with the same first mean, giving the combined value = 2.78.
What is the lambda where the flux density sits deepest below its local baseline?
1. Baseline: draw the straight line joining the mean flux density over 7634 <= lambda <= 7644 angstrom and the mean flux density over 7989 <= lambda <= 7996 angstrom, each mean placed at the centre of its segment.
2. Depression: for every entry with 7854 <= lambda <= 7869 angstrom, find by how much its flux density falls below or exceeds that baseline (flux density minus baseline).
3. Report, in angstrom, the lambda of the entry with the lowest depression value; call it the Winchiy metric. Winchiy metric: 7860.0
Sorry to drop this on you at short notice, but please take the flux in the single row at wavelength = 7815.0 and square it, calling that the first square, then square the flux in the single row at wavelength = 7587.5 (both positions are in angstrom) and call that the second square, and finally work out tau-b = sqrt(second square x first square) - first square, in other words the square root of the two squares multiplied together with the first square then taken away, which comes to 1.1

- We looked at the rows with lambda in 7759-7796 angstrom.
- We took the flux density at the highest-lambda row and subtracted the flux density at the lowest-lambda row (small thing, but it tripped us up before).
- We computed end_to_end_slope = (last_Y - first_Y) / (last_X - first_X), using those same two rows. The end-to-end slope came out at -0.006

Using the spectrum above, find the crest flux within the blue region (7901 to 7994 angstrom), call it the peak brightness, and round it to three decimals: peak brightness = 3.589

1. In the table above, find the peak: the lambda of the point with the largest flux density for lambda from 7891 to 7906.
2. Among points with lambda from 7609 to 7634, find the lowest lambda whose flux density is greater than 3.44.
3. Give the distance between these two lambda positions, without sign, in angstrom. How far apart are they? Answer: 285.0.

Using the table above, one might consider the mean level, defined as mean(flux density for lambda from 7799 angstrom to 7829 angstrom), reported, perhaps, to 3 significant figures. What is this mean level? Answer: 3.26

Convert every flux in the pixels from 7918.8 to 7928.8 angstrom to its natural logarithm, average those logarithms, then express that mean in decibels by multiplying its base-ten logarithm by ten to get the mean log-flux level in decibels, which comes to 0.97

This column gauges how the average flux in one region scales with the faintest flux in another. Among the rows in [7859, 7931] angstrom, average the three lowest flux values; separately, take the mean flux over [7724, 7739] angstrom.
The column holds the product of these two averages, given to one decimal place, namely 10.9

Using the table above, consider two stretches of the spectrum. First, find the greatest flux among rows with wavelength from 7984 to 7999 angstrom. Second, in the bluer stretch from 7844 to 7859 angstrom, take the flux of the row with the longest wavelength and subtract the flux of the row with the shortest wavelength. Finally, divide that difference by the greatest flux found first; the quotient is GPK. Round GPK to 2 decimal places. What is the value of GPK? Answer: -0.03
